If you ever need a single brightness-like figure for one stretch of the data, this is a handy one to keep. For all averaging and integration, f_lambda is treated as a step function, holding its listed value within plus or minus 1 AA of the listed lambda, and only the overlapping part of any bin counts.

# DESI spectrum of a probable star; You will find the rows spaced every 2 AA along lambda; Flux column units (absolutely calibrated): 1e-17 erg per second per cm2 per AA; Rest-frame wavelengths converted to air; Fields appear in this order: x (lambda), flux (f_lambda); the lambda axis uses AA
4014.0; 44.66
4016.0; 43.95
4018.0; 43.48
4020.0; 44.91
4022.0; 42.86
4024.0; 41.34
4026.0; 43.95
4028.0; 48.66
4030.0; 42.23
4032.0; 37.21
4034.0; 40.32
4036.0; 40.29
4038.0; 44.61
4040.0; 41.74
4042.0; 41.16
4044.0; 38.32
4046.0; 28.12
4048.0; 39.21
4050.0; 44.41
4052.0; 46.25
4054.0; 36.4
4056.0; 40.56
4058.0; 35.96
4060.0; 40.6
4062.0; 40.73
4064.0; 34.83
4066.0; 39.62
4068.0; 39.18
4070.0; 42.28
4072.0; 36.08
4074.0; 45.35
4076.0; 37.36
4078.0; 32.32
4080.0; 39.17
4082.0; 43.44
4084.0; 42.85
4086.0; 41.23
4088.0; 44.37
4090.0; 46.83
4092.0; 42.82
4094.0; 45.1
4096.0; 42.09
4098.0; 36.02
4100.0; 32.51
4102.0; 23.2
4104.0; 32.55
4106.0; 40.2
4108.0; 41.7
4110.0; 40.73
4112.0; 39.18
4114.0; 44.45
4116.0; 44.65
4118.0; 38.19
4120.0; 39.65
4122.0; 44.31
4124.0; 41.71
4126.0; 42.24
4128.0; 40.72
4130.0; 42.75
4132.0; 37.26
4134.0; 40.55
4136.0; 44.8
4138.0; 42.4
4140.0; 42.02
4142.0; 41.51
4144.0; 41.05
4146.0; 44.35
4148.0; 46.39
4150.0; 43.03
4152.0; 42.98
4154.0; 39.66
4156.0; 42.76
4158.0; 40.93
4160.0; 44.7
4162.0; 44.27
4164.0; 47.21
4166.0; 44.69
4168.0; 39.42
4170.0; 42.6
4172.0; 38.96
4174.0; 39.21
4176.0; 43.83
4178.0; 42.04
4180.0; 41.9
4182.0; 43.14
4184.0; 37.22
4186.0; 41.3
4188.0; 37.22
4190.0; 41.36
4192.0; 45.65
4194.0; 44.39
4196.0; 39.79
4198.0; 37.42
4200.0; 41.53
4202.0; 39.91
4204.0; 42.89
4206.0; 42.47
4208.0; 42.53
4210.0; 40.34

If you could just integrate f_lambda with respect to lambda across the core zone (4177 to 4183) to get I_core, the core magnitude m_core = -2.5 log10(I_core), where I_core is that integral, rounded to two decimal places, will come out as -6.01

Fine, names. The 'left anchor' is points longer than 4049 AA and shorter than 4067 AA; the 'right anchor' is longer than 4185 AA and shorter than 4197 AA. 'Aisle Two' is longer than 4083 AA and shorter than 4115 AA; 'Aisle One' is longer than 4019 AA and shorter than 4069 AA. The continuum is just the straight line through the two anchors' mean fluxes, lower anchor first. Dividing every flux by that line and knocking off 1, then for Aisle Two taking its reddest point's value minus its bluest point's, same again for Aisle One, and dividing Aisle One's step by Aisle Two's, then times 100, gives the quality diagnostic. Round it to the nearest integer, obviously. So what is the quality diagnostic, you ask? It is -546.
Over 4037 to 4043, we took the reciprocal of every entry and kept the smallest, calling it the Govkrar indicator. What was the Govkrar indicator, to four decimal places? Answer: 0.0224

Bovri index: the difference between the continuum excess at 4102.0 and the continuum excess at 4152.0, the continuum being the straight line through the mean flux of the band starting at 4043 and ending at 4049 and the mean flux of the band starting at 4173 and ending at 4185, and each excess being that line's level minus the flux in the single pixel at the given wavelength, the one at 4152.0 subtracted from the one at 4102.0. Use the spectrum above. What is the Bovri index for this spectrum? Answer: 18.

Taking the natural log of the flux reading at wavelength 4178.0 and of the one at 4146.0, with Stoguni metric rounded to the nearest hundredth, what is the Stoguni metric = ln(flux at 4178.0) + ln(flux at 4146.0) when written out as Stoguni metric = 7.53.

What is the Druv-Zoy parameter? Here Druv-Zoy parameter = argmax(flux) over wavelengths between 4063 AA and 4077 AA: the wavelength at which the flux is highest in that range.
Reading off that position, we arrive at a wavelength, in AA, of 4074.0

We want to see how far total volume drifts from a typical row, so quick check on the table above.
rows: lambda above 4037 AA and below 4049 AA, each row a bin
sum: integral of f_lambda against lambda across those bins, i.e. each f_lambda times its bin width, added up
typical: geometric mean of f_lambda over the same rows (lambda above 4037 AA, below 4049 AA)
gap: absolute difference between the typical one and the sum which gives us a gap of 428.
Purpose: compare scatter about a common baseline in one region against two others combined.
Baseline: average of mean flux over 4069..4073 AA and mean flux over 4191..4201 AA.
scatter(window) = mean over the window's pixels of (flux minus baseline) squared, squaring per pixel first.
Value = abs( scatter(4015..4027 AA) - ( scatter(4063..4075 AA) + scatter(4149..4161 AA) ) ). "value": 10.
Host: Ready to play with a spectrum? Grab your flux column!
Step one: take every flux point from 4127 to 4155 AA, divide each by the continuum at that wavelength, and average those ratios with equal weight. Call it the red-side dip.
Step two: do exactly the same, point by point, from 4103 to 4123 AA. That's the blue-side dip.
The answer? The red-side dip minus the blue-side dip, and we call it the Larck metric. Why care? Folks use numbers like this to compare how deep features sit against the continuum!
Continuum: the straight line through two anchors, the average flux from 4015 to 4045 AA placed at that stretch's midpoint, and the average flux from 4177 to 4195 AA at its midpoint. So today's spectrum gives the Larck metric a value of 0.040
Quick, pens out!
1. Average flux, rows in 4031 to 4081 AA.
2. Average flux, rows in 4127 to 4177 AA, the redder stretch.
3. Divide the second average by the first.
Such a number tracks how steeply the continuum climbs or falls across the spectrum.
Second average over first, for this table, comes 1.08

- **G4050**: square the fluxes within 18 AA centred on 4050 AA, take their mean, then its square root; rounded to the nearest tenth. 39.3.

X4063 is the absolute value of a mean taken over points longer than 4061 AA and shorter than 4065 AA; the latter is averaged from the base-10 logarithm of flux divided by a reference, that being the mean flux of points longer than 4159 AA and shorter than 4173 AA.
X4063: 0.059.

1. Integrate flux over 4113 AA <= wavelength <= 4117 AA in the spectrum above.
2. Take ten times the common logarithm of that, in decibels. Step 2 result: 22.5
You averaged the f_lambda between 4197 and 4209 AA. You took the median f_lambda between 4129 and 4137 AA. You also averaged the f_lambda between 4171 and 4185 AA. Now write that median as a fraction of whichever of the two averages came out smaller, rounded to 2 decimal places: 1.02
